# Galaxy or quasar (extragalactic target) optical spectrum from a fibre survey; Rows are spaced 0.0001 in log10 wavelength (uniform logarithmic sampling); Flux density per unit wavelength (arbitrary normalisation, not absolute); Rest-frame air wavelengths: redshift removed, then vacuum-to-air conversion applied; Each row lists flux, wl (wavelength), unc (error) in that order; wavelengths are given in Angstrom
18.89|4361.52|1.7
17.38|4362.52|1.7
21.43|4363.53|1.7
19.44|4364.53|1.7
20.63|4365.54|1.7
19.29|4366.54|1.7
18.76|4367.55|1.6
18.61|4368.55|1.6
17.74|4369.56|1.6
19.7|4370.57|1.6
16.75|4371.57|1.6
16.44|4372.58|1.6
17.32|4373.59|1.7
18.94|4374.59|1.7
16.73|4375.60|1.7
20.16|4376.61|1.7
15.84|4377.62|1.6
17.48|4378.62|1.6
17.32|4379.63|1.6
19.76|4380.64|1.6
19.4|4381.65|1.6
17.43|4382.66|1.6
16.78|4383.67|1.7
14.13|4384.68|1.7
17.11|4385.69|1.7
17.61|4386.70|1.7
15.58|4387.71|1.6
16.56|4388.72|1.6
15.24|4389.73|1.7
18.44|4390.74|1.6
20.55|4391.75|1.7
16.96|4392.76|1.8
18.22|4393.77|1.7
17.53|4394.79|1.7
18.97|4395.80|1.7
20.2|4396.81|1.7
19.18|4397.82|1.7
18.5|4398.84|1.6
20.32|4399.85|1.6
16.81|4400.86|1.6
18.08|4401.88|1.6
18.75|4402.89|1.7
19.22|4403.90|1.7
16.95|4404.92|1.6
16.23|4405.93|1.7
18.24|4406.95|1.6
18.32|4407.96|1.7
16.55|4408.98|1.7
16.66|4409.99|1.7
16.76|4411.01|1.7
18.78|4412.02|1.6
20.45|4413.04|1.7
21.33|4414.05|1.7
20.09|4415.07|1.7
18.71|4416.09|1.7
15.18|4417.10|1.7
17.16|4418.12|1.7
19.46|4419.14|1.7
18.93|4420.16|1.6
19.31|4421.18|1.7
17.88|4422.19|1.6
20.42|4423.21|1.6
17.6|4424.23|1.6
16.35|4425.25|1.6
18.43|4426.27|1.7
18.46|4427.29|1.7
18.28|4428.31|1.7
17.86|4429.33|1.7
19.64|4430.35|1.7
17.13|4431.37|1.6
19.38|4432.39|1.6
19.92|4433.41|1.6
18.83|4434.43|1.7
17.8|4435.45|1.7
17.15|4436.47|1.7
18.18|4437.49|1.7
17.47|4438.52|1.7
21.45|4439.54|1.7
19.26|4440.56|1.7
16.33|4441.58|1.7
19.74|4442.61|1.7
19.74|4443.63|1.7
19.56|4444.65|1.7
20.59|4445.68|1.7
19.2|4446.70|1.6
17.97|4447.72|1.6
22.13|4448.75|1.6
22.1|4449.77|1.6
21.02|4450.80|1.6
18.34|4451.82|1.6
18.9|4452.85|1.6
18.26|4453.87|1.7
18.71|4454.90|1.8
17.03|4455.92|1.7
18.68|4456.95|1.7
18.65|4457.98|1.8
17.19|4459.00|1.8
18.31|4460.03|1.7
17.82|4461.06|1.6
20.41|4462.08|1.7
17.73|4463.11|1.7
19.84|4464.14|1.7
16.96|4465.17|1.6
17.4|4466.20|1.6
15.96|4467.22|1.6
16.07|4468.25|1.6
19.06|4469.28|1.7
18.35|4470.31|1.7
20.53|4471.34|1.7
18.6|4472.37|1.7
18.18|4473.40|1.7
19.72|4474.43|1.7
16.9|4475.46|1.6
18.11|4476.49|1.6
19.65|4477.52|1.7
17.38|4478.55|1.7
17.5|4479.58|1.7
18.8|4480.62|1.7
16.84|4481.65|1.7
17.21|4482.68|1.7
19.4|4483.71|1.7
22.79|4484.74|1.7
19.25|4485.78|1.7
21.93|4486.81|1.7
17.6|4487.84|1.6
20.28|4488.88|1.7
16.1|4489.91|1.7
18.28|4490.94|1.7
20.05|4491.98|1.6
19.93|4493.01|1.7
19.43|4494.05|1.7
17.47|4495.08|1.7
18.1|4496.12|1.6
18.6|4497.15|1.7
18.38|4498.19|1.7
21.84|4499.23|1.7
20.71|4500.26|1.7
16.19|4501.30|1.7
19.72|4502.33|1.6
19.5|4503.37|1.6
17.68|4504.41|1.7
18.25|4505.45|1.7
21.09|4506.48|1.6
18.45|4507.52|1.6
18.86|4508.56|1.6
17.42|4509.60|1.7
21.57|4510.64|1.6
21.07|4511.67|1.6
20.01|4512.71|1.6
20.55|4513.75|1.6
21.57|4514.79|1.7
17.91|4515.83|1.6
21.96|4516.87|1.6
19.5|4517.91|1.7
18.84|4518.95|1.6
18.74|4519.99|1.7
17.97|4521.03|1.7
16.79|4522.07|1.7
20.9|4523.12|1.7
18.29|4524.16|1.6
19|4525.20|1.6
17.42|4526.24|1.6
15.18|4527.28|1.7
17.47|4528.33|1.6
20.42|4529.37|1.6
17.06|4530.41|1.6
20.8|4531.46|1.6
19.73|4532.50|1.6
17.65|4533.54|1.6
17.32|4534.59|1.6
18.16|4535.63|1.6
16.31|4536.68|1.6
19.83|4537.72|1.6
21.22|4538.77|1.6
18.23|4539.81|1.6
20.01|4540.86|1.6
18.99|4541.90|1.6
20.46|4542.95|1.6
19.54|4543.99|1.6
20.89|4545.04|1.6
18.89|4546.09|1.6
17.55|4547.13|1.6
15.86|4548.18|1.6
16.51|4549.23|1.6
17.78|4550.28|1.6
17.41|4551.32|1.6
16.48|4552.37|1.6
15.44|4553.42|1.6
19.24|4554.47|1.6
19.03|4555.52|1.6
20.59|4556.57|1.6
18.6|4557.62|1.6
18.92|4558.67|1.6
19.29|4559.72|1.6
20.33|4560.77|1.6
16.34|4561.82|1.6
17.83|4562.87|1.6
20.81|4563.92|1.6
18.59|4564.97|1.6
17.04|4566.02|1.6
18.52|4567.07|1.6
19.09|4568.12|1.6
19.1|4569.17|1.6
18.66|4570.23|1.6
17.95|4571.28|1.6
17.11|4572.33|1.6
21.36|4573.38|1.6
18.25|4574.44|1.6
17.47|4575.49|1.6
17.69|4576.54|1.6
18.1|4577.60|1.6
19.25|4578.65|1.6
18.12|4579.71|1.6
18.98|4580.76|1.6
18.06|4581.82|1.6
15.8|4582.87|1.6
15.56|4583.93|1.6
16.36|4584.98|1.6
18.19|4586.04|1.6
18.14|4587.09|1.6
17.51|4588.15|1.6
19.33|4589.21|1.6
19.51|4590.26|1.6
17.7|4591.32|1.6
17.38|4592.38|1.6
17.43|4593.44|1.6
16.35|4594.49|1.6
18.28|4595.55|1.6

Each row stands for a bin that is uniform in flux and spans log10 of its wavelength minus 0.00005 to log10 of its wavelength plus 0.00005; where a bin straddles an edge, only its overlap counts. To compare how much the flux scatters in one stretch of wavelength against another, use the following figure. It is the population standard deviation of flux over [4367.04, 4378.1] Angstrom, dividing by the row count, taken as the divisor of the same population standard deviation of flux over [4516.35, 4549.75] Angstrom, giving 1.2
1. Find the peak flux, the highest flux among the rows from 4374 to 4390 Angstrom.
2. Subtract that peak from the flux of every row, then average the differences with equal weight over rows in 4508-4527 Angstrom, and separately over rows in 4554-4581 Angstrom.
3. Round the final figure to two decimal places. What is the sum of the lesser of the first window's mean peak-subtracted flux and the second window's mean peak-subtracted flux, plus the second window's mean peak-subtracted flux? -2.92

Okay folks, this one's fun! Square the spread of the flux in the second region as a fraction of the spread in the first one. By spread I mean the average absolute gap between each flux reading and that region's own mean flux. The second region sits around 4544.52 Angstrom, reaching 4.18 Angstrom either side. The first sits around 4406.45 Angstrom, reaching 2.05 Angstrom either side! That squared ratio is 2.0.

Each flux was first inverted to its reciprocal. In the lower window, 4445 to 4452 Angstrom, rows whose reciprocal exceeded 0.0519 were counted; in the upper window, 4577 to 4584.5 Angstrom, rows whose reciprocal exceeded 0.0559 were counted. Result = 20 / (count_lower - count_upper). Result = 20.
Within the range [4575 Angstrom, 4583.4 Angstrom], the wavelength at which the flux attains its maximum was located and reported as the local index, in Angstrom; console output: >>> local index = 4578.65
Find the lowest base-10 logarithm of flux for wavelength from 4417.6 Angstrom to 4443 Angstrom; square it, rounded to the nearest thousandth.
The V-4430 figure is 1.471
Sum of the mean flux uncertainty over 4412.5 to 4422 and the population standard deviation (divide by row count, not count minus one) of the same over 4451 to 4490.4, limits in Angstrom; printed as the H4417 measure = 1.74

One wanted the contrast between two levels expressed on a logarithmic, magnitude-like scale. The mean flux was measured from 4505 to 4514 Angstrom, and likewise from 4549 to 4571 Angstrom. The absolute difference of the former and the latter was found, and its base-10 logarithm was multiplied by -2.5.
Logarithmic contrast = -0.3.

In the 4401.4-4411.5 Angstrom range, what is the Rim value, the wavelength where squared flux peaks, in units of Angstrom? 4403.90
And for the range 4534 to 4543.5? 4538.77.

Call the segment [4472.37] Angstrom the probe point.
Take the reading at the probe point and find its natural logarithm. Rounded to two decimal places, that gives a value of 2.92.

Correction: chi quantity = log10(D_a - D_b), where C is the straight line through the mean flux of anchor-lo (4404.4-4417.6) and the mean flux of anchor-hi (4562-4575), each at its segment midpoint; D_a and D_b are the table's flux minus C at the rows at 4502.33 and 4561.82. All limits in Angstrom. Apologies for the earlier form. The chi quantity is 0.56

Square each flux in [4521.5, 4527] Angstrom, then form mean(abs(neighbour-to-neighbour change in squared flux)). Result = 85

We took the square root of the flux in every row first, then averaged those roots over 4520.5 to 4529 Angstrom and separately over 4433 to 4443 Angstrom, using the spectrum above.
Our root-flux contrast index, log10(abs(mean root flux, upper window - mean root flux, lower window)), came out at -1.1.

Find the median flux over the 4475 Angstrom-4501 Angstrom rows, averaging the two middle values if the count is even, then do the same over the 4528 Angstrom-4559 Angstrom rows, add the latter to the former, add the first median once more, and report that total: 55.9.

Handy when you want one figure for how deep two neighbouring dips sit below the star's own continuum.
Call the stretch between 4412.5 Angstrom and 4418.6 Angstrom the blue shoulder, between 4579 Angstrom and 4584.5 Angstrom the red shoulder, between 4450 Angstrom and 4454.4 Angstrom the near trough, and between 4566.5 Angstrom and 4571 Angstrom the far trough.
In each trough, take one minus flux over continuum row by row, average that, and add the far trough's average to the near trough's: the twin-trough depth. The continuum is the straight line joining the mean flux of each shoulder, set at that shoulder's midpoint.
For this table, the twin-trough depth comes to -0.12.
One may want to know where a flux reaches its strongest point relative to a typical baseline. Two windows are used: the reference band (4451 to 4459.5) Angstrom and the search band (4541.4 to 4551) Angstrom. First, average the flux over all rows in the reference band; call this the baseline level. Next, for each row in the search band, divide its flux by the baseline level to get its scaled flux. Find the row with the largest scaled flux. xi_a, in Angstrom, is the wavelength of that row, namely 4545.04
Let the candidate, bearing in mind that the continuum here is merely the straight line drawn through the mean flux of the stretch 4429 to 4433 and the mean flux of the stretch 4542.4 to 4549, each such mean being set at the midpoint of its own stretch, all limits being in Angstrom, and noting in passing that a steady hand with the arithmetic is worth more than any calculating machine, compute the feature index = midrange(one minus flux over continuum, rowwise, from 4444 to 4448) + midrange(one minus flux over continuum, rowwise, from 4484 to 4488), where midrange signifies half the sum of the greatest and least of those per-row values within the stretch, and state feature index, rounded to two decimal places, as -0.12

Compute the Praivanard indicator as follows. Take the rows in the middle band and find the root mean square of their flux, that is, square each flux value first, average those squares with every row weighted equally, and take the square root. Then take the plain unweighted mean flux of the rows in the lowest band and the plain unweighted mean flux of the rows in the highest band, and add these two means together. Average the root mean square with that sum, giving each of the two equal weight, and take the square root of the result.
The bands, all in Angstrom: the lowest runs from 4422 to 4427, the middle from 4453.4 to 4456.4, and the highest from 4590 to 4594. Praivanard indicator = 5.20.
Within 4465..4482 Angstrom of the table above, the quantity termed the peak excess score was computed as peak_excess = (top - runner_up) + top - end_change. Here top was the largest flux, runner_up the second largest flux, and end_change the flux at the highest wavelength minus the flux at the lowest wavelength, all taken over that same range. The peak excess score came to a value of 21.5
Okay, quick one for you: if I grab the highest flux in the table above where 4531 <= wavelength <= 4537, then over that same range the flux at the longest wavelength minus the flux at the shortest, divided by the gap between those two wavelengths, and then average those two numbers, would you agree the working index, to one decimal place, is 10.0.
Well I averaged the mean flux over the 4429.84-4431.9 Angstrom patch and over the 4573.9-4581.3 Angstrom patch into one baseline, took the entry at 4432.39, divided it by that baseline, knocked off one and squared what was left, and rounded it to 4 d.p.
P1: 0.0033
